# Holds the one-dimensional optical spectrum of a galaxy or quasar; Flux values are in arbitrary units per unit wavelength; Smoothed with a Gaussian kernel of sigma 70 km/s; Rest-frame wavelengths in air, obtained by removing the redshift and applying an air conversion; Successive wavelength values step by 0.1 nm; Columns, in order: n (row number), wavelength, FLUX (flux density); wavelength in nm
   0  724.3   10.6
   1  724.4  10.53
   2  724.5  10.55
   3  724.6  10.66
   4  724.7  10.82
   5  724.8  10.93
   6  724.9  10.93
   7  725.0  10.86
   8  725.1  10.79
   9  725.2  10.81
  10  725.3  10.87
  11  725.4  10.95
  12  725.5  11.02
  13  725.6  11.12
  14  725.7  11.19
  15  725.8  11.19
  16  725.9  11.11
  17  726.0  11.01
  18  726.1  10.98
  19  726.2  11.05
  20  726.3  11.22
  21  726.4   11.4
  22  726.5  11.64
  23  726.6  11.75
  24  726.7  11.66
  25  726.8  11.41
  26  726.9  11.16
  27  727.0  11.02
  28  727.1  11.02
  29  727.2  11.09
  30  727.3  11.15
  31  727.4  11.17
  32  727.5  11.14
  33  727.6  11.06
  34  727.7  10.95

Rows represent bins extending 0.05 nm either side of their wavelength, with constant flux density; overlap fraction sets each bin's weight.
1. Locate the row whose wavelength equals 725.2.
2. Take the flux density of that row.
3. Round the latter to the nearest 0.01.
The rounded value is 10.81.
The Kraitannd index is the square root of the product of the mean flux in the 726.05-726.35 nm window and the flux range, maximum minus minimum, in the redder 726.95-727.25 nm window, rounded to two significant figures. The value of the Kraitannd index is 0.88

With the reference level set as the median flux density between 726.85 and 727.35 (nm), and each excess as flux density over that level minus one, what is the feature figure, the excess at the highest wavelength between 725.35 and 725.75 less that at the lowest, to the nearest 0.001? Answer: 0.022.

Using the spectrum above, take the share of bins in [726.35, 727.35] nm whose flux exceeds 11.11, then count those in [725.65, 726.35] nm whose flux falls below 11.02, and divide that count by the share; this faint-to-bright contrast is 3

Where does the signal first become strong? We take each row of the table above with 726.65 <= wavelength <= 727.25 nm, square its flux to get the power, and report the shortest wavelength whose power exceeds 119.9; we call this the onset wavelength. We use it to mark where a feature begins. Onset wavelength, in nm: 726.7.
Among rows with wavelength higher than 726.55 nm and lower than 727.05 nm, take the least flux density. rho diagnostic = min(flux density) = 11.02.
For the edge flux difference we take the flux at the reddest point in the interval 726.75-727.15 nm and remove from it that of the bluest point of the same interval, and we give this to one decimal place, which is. -0.4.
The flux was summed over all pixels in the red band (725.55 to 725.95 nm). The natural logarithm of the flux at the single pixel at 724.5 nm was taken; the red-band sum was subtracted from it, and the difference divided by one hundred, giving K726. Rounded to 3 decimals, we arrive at -0.423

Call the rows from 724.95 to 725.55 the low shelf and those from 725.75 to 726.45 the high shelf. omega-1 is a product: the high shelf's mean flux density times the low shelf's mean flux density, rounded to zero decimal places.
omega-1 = 121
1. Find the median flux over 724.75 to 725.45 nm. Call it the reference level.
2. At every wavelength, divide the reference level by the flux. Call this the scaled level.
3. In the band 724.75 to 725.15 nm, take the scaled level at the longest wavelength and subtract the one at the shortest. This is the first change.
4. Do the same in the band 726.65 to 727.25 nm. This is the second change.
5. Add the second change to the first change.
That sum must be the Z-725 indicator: 0.061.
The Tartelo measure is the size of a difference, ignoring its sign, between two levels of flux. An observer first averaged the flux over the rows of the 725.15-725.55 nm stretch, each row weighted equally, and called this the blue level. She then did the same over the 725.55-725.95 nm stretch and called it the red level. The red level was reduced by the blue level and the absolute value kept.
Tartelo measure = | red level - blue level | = 0.24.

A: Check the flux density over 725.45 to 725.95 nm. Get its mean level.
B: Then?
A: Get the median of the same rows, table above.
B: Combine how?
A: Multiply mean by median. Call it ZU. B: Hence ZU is 124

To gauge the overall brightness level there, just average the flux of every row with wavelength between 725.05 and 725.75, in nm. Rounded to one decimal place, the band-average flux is 11.0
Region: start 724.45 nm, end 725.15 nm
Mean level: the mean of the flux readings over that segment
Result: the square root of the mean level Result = 3.29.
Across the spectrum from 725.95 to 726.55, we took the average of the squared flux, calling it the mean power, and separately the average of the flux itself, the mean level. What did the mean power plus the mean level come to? 137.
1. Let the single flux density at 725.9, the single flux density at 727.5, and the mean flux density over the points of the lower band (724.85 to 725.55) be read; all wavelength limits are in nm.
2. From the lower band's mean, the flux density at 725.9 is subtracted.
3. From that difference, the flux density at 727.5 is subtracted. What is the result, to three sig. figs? -11.4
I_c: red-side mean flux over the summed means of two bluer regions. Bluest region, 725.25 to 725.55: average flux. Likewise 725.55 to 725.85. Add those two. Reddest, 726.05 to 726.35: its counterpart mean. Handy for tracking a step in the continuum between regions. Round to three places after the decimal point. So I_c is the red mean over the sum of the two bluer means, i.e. 0.501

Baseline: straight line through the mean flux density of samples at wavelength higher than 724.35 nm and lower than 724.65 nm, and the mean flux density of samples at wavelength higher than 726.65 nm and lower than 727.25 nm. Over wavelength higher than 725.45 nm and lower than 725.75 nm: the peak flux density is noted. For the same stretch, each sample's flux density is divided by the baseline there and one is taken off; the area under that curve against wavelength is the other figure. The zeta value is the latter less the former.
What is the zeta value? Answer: -11.2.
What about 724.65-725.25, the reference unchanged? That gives -10.9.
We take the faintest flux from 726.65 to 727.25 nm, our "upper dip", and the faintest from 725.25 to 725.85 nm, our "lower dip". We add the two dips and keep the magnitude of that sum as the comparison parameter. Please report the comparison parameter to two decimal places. 21.89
